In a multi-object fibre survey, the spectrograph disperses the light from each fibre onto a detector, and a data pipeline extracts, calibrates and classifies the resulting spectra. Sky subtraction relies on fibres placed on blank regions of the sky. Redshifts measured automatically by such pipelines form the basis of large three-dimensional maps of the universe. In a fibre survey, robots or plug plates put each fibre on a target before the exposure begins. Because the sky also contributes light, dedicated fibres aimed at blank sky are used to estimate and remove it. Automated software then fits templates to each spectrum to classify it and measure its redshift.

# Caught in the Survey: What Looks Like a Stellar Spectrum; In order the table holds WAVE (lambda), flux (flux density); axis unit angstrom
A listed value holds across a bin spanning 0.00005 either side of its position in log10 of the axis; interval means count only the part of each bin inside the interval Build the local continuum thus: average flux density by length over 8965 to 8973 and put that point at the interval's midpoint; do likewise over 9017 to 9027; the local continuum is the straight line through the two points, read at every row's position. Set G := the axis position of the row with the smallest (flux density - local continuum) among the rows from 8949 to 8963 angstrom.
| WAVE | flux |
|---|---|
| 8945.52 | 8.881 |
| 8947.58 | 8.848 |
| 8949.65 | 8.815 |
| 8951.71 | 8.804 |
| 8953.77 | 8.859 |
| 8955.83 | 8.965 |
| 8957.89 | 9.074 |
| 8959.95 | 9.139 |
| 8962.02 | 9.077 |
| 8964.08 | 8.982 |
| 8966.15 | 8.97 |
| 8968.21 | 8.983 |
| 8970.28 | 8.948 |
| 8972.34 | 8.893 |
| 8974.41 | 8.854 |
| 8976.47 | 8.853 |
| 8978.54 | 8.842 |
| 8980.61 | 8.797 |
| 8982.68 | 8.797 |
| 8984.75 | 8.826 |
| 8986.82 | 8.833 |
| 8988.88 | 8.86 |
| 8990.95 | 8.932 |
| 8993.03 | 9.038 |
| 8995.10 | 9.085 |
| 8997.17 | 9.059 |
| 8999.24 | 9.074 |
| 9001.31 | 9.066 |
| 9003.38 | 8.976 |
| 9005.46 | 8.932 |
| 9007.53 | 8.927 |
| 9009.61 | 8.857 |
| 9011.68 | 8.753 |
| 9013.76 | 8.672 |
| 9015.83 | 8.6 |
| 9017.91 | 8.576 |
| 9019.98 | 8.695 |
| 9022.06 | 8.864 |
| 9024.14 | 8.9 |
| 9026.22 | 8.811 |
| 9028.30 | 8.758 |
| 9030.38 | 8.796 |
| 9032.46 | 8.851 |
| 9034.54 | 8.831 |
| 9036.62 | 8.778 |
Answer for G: 8951.71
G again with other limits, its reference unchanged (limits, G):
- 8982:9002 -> 8982.68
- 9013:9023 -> 9017.91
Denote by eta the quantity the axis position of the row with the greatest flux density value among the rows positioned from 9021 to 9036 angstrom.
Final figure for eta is 9024.14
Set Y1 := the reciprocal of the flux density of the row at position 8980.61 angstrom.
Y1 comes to 0.114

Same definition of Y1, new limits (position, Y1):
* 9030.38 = 0.114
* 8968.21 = 0.111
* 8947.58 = 0.113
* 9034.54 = 0.113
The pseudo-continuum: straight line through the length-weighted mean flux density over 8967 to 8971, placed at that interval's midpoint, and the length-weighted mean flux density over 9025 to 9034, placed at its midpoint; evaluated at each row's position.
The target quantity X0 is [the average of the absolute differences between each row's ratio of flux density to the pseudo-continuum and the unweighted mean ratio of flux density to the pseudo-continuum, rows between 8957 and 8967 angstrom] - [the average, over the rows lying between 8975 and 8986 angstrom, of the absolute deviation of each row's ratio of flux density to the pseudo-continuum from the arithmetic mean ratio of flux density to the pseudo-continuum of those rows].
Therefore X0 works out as 0.0036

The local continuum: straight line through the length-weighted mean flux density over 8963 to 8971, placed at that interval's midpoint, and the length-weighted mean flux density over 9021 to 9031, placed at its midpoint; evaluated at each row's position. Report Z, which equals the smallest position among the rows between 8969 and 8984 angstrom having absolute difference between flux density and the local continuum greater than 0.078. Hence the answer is 8974.41 angstrom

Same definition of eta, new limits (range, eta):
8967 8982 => 8968.21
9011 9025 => 9024.14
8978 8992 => 8990.95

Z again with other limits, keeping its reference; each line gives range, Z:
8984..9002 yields 8984.75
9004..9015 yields 9011.68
